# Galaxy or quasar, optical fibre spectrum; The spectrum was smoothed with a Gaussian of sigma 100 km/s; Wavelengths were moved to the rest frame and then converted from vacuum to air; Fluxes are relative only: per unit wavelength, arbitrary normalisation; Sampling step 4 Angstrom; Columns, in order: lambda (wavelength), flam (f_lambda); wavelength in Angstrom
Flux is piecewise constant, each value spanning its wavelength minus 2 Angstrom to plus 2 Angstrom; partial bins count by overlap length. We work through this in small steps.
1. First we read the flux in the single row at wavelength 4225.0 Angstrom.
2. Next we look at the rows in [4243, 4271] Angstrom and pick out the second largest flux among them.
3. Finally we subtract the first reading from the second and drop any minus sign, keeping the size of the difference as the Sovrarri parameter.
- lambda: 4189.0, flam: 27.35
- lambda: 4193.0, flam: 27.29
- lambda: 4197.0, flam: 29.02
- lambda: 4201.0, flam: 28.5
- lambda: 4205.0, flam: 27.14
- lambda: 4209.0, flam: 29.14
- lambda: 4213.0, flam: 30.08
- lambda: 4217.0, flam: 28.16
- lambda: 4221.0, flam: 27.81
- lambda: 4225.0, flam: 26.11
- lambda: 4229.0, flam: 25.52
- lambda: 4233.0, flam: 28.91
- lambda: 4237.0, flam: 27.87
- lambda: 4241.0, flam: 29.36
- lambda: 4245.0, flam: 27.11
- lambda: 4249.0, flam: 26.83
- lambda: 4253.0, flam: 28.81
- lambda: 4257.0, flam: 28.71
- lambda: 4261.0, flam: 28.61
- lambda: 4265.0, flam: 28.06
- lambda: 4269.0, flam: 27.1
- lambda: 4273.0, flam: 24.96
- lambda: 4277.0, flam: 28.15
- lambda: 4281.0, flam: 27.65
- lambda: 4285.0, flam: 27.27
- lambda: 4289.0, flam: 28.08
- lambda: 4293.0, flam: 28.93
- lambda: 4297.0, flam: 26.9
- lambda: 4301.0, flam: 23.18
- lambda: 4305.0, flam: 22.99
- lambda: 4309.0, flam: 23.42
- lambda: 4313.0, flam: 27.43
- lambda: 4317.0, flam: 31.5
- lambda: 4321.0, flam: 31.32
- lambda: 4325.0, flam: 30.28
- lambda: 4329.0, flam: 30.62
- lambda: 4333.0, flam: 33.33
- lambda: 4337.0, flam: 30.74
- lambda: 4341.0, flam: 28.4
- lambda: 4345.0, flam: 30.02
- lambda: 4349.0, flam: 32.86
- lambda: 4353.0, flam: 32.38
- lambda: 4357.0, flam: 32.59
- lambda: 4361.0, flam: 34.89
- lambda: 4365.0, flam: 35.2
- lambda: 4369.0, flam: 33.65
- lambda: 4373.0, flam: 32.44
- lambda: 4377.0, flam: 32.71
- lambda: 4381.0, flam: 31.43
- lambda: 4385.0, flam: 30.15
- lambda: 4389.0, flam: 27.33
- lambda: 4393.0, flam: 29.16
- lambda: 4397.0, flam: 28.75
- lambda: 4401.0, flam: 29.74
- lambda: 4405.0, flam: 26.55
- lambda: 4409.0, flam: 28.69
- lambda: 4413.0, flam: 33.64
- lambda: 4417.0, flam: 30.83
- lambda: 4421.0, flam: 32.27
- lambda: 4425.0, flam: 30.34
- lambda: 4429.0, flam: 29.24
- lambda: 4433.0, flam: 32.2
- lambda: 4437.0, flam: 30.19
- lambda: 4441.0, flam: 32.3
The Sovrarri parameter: 3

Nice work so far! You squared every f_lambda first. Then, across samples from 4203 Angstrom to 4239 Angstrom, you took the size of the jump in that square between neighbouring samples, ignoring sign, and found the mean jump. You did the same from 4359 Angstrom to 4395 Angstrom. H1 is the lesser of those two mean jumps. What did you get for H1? 82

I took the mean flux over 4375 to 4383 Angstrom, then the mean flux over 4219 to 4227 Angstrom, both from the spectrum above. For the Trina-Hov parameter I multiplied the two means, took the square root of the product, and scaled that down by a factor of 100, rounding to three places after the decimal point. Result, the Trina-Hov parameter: 0.294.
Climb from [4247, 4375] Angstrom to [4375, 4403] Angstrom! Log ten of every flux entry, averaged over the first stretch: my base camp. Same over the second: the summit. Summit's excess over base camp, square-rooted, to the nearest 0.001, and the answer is 0.104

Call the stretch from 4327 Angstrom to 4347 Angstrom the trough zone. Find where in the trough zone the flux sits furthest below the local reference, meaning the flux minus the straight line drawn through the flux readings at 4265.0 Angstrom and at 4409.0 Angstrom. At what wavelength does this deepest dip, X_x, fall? 4341.0 Angstrom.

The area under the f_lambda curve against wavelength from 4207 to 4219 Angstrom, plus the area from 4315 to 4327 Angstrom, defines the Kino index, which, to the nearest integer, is 722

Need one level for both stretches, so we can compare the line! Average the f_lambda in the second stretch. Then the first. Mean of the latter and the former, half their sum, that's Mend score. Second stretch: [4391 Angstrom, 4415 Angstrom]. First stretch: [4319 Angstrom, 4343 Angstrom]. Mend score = 30.1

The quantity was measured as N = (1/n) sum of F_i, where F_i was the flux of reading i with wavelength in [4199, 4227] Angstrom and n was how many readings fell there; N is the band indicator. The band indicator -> 28.1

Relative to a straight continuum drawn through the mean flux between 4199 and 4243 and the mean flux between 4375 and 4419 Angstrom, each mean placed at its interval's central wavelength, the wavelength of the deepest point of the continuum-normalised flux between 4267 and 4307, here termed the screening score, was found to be 4305.0 Angstrom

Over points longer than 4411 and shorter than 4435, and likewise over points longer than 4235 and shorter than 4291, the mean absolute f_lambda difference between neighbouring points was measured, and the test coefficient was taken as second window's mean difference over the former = 0.55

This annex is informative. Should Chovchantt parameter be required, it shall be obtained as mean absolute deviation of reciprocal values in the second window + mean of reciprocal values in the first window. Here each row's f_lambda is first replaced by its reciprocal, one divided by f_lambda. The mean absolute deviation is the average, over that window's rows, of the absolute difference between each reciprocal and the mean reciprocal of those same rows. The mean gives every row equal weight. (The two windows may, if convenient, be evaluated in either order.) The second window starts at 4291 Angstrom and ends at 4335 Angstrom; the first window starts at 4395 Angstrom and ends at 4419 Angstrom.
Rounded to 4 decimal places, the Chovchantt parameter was 0.0380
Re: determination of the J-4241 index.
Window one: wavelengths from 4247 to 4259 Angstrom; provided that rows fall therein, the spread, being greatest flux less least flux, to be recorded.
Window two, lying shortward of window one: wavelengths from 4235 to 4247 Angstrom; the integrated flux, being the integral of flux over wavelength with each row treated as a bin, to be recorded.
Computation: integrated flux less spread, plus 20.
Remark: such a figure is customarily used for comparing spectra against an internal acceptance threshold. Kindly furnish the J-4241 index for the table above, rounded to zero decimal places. 355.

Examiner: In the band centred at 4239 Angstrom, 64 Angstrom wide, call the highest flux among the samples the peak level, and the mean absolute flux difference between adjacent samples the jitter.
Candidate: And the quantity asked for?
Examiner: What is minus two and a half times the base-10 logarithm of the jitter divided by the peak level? 3.5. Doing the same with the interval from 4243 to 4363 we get 3.4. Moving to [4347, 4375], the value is 3.9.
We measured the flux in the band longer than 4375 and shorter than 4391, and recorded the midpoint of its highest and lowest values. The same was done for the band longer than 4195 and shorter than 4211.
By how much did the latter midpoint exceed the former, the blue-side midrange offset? -1.9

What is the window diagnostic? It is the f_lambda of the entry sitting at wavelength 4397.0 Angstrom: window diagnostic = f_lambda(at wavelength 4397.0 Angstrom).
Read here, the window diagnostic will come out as 28.75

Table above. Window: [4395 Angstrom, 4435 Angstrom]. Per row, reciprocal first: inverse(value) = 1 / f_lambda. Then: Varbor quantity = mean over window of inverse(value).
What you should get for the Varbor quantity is 0.0332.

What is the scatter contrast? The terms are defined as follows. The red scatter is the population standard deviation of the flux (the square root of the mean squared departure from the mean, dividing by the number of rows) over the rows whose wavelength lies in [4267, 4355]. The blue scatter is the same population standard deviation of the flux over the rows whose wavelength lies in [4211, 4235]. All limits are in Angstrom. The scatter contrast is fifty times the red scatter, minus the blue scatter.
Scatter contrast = 147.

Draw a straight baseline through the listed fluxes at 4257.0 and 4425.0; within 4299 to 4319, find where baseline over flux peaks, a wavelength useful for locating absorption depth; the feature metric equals 4305.0 Angstrom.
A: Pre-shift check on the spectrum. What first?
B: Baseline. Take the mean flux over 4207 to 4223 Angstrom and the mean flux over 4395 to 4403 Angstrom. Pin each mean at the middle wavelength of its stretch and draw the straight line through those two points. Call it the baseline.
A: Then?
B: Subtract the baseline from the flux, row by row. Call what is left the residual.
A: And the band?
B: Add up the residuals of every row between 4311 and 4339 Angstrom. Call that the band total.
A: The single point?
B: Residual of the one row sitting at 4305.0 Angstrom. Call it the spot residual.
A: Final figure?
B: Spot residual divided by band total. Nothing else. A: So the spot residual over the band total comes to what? -0.51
